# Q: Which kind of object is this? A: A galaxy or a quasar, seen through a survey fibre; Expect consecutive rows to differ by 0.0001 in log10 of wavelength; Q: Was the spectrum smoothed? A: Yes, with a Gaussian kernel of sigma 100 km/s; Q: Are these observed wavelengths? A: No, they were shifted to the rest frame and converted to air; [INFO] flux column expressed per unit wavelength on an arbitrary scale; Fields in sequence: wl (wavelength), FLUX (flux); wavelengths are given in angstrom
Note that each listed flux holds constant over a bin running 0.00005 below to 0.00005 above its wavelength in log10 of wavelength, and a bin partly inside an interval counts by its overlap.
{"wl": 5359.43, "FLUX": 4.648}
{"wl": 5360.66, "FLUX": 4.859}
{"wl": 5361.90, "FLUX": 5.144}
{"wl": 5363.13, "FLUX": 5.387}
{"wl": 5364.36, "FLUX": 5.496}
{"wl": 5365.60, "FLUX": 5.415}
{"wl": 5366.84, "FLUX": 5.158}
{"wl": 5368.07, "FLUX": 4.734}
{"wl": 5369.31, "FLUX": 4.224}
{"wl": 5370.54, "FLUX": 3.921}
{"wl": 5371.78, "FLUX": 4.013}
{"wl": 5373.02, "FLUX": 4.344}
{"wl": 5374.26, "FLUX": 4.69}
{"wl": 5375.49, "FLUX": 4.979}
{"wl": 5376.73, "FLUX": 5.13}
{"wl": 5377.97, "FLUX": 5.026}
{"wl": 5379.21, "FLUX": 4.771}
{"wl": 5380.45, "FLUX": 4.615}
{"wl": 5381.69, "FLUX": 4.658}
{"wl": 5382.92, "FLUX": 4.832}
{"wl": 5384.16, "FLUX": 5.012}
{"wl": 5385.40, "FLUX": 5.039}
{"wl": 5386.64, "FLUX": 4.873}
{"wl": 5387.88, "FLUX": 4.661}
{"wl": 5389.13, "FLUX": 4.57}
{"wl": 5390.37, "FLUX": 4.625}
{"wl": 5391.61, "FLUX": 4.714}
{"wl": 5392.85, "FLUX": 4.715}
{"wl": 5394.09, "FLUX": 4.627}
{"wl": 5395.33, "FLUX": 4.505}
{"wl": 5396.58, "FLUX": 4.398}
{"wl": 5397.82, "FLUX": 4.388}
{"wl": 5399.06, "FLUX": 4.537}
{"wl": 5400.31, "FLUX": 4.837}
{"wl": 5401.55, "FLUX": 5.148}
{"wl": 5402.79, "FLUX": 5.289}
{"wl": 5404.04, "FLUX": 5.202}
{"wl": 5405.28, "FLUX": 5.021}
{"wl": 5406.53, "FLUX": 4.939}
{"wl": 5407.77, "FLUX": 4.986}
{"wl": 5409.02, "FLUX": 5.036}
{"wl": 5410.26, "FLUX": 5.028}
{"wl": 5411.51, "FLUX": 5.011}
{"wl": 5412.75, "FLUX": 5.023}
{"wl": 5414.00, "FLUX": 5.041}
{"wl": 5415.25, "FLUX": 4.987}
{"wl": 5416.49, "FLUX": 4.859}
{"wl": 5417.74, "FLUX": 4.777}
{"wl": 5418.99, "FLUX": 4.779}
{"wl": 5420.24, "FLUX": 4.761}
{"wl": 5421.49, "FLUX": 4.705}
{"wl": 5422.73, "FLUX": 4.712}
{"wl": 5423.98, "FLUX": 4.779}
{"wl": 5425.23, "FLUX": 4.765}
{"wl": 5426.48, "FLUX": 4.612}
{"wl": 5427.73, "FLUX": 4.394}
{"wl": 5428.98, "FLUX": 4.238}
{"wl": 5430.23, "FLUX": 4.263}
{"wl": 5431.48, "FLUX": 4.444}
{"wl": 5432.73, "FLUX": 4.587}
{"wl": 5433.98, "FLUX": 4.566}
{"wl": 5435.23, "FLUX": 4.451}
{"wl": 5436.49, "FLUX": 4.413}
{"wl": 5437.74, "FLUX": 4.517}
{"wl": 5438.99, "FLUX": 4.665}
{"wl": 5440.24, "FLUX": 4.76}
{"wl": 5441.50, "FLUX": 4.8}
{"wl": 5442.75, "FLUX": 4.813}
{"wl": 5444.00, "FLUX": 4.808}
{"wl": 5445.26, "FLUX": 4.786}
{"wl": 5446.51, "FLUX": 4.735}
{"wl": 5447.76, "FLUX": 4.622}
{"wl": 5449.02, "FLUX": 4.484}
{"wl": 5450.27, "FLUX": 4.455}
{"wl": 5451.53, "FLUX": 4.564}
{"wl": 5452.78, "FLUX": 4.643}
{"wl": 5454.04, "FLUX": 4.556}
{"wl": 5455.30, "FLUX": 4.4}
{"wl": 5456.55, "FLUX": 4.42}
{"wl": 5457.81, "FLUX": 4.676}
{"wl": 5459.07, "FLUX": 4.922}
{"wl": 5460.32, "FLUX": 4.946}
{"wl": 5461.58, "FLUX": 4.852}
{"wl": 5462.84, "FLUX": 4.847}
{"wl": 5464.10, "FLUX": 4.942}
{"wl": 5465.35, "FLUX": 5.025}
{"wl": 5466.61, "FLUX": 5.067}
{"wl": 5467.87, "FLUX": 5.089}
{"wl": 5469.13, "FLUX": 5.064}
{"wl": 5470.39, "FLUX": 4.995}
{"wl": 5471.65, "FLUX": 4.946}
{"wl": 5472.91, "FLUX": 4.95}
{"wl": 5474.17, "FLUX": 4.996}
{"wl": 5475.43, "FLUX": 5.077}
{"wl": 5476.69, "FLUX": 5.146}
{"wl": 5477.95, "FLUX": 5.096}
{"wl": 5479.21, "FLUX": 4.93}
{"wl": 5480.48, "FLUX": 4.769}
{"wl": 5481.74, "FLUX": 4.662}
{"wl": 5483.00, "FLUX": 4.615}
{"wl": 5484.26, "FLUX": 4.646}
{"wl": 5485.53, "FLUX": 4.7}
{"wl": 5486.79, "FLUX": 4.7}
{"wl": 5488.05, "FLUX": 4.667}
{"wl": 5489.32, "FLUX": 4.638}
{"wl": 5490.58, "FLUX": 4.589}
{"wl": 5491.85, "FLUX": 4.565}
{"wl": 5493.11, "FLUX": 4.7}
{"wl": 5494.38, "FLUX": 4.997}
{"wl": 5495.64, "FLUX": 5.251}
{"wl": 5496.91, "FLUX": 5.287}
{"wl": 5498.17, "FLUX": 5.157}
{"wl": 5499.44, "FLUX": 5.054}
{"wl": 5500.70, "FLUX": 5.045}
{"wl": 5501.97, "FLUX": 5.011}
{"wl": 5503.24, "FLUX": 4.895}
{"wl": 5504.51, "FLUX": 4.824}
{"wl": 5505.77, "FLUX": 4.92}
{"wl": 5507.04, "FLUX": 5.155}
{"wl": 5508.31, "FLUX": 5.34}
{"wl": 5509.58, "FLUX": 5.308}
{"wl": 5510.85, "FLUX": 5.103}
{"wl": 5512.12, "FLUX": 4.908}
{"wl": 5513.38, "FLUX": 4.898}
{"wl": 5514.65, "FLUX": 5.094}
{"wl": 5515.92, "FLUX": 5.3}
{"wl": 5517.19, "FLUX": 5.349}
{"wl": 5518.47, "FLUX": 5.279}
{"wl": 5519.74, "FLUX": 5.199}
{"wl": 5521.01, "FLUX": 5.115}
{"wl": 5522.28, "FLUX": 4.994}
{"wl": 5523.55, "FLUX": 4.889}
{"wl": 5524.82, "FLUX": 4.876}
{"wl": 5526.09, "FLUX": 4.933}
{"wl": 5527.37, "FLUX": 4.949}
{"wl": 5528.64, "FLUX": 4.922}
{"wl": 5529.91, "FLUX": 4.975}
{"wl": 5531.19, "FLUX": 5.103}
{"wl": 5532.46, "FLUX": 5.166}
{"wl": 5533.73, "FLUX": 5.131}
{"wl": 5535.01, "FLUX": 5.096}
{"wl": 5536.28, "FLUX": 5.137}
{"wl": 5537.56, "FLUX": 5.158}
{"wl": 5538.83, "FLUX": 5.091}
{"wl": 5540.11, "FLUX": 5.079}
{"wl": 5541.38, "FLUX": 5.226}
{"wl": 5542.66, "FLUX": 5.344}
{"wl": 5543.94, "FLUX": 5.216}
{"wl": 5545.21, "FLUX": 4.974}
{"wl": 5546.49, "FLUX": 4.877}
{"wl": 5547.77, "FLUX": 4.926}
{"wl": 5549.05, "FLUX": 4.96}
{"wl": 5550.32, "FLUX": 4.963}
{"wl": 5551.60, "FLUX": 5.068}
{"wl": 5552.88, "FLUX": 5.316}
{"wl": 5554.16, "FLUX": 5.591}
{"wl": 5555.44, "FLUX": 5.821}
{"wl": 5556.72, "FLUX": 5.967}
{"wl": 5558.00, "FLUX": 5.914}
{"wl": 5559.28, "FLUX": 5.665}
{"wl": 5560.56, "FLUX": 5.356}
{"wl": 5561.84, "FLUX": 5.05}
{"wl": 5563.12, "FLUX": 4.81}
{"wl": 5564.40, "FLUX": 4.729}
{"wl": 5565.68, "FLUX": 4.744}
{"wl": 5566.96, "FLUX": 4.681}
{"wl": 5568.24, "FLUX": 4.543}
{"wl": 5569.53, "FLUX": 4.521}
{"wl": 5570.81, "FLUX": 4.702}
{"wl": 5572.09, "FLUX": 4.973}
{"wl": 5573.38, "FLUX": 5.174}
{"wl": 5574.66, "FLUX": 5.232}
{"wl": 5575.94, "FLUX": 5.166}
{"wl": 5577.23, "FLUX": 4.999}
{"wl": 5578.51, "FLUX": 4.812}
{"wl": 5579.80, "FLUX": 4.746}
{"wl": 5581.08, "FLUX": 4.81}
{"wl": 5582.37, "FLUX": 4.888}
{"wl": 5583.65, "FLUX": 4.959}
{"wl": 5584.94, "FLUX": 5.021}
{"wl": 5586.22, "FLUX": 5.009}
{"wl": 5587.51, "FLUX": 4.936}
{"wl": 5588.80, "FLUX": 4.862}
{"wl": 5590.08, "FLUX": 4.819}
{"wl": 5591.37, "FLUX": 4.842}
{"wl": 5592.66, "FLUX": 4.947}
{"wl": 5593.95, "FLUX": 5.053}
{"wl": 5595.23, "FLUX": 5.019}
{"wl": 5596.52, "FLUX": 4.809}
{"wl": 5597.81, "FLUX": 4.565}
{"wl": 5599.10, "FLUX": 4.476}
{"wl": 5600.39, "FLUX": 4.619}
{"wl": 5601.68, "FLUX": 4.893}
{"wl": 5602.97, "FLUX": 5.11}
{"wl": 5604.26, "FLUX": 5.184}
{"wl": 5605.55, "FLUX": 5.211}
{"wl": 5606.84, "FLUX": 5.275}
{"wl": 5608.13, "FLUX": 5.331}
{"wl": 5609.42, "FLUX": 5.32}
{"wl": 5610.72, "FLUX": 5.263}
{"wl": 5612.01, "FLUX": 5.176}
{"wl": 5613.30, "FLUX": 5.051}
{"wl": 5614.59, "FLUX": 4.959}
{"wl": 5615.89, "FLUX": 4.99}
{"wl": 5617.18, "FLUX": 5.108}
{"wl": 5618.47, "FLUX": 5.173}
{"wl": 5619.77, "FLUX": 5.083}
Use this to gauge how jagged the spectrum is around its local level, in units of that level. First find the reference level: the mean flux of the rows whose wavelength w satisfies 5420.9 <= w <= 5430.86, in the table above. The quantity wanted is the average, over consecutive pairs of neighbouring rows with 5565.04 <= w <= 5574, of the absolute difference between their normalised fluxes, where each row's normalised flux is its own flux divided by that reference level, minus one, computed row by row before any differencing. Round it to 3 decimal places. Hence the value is 0.032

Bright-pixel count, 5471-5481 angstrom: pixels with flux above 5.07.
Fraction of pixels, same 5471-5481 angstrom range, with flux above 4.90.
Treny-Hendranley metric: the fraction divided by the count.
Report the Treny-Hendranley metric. 0.29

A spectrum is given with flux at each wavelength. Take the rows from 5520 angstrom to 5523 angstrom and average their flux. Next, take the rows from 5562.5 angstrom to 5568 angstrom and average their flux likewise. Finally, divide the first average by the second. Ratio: 1.07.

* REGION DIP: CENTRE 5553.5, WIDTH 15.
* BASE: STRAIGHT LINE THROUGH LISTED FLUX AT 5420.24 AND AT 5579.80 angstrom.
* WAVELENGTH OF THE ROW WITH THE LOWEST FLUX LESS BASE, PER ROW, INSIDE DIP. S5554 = 5546.49 angstrom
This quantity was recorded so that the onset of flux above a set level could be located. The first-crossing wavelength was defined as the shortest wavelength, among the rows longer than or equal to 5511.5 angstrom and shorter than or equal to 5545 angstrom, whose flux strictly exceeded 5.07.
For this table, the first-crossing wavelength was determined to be 5514.65 angstrom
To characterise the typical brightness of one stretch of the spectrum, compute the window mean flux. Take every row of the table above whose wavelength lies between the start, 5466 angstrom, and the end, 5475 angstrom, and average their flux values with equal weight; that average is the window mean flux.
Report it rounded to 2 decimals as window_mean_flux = 5.02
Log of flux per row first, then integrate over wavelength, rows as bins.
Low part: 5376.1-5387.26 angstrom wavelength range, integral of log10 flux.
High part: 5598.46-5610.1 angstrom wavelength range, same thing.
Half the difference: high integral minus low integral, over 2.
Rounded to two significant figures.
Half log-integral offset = 0.24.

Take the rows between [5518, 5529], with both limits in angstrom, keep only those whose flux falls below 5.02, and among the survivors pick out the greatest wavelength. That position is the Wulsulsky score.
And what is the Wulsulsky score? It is 5528.64 angstrom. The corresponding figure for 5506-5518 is 5513.38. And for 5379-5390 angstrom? 5389.13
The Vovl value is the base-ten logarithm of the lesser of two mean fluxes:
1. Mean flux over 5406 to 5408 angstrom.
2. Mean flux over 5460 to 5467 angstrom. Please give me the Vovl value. 0.694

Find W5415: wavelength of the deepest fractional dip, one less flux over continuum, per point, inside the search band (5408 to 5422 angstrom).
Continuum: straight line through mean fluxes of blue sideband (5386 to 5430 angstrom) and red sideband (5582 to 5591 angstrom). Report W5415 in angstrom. 5421.49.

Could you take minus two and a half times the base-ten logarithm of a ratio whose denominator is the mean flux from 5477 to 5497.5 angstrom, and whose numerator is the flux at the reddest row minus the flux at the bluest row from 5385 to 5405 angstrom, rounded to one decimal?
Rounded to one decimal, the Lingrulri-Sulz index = 3.7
